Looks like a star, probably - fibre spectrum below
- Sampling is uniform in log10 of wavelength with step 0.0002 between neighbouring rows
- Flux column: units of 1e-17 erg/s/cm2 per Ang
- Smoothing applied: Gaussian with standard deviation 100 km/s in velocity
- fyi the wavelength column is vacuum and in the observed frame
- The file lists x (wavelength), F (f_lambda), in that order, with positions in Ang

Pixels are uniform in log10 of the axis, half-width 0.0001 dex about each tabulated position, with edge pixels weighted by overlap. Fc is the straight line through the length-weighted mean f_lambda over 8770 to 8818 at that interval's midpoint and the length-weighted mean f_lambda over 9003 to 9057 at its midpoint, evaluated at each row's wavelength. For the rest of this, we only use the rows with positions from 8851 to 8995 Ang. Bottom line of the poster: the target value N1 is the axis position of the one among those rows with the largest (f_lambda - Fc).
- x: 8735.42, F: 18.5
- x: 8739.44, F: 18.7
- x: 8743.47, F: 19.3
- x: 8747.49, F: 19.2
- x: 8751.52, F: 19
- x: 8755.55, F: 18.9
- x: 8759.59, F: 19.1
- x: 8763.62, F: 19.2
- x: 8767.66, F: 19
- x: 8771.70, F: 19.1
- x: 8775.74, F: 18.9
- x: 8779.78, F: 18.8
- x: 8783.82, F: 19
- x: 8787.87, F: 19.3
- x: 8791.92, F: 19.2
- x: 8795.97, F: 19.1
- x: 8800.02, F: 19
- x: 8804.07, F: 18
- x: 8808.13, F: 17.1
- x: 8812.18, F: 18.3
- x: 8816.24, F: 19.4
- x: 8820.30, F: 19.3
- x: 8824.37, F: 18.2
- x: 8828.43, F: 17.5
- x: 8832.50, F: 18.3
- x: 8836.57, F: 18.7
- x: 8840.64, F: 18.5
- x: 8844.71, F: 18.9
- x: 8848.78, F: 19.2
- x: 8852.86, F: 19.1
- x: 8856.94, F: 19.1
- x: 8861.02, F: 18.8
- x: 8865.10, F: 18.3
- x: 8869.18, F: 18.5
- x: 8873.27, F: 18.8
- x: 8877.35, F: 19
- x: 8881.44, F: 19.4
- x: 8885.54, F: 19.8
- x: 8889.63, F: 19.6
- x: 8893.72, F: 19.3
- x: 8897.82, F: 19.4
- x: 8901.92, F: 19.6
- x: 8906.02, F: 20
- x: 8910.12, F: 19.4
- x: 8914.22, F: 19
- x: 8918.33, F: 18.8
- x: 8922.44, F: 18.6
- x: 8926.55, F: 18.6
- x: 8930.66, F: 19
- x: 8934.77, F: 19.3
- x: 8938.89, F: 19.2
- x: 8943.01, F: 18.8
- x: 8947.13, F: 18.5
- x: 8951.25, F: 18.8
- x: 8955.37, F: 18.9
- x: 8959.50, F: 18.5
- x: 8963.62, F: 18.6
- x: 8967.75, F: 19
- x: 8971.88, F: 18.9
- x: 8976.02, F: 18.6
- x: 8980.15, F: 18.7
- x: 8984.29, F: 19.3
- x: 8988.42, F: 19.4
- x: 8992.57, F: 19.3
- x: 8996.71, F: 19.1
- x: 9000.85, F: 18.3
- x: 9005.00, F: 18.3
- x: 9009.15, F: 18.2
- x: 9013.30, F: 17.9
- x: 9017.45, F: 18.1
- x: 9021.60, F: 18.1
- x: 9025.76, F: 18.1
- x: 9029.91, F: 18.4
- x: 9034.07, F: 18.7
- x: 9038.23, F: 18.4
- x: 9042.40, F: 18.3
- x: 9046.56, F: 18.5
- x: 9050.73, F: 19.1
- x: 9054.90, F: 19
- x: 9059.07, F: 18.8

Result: 8906.02 Ang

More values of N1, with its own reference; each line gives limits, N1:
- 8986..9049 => 8988.42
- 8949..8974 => 8967.75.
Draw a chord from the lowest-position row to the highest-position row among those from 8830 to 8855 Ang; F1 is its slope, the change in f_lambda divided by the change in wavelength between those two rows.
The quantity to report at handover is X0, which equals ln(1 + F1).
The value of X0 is 0.039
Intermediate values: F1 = 0.039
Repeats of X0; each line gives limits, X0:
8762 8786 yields -0.010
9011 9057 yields 0.026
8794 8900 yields 0.003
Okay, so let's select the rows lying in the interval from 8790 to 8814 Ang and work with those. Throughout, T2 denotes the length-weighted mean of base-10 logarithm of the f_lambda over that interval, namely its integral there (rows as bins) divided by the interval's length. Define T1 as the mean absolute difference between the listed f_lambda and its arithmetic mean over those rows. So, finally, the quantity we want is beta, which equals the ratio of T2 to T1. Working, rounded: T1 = 0.65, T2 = 1.27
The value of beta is 2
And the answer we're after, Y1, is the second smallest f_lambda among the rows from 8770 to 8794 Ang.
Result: 18.9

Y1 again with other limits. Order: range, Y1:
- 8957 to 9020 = 18.1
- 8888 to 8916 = 19.3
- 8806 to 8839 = 17.5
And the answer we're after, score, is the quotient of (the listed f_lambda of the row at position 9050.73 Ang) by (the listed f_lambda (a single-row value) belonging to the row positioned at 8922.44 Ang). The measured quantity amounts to 1.03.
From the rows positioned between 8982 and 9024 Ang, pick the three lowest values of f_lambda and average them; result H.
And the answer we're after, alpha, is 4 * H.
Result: 72.1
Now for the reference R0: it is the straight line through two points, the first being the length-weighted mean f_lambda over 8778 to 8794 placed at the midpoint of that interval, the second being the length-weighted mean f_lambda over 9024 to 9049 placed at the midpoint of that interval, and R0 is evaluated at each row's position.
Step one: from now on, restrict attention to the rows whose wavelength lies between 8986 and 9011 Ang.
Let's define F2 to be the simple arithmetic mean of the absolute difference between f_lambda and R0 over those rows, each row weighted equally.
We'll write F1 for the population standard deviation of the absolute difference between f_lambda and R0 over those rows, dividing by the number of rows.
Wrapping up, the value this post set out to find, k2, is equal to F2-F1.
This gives 0.22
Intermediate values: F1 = 0.27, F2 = 0.48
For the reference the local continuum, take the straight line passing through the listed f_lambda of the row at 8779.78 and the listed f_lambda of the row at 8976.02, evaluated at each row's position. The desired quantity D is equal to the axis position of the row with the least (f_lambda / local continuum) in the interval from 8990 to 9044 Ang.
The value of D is 9013.30 Ang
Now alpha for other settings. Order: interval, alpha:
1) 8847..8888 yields 74.1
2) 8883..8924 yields 75.2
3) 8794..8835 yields 70.1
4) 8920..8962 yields 74.1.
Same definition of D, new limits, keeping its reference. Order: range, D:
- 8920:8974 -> 8947.13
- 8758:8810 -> 8808.13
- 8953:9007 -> 9000.85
